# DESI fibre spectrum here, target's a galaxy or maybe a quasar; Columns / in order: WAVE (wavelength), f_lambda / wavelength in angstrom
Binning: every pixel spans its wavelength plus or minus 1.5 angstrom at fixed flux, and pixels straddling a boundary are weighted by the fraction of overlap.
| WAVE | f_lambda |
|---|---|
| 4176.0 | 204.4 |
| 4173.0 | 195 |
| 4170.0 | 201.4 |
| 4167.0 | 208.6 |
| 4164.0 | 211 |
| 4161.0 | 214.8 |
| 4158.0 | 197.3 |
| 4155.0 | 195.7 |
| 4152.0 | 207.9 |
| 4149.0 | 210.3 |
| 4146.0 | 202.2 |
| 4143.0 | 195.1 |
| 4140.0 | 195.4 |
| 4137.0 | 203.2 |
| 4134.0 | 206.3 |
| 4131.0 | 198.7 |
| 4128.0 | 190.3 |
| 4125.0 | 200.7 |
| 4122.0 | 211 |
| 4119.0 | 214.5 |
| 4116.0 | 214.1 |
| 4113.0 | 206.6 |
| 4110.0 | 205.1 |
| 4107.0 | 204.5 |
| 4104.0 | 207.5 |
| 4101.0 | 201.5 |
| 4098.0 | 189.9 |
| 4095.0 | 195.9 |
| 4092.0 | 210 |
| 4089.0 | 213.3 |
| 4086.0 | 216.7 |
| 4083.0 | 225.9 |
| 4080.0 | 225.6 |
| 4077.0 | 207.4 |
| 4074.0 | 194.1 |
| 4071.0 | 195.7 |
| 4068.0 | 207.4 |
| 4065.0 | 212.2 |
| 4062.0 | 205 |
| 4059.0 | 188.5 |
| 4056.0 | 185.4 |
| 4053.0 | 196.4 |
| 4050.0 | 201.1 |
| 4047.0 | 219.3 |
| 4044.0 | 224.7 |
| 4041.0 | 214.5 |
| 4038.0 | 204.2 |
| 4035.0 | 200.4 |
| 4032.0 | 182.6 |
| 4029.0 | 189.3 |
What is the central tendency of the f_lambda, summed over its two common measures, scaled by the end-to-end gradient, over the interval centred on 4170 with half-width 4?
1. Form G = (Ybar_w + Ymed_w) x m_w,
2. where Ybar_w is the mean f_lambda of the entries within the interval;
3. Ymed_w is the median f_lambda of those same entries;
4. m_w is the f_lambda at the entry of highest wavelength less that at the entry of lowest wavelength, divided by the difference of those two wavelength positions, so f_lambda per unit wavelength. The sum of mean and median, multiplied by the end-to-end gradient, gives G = -914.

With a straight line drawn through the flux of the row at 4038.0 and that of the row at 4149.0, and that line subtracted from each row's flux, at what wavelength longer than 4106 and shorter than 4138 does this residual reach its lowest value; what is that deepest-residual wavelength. 4128.0 angstrom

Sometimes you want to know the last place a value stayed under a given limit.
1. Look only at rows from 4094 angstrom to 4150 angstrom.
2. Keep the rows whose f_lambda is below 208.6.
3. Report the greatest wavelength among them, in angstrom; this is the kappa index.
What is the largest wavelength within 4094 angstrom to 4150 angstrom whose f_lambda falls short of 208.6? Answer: 4146.0 angstrom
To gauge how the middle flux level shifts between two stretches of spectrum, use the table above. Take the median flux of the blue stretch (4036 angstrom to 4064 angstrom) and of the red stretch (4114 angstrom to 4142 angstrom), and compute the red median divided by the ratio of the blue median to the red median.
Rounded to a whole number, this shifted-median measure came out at 202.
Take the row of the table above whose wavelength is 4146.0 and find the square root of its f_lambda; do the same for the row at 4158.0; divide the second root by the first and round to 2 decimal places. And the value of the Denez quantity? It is 0.99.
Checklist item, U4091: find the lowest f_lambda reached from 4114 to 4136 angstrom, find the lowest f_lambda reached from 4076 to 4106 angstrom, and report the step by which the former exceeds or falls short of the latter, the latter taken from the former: 0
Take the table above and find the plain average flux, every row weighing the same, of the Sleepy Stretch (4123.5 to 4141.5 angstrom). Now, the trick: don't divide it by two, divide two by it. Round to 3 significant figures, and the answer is 0.0100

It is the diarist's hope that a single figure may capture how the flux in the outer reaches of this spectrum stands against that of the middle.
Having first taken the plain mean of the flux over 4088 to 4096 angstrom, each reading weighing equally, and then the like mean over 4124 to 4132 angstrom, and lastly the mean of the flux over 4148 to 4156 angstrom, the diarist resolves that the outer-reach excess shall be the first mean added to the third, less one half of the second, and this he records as 313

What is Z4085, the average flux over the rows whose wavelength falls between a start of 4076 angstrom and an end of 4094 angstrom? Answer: 216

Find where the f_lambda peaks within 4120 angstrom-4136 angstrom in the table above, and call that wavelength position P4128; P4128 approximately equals 4122.0 angstrom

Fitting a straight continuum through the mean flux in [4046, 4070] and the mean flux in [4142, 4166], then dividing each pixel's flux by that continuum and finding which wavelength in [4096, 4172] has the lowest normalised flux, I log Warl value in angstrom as 4128.0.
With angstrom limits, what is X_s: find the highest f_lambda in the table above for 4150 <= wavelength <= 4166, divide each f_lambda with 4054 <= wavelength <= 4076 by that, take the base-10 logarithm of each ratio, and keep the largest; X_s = -0.0053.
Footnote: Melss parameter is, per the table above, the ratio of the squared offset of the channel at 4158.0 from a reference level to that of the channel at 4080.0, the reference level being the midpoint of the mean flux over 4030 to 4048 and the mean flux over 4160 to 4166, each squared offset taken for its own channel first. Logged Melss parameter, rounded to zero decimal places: 1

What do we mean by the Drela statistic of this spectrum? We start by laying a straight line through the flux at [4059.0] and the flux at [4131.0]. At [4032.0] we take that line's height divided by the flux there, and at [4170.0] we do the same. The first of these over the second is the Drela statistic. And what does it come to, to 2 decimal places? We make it 1.00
